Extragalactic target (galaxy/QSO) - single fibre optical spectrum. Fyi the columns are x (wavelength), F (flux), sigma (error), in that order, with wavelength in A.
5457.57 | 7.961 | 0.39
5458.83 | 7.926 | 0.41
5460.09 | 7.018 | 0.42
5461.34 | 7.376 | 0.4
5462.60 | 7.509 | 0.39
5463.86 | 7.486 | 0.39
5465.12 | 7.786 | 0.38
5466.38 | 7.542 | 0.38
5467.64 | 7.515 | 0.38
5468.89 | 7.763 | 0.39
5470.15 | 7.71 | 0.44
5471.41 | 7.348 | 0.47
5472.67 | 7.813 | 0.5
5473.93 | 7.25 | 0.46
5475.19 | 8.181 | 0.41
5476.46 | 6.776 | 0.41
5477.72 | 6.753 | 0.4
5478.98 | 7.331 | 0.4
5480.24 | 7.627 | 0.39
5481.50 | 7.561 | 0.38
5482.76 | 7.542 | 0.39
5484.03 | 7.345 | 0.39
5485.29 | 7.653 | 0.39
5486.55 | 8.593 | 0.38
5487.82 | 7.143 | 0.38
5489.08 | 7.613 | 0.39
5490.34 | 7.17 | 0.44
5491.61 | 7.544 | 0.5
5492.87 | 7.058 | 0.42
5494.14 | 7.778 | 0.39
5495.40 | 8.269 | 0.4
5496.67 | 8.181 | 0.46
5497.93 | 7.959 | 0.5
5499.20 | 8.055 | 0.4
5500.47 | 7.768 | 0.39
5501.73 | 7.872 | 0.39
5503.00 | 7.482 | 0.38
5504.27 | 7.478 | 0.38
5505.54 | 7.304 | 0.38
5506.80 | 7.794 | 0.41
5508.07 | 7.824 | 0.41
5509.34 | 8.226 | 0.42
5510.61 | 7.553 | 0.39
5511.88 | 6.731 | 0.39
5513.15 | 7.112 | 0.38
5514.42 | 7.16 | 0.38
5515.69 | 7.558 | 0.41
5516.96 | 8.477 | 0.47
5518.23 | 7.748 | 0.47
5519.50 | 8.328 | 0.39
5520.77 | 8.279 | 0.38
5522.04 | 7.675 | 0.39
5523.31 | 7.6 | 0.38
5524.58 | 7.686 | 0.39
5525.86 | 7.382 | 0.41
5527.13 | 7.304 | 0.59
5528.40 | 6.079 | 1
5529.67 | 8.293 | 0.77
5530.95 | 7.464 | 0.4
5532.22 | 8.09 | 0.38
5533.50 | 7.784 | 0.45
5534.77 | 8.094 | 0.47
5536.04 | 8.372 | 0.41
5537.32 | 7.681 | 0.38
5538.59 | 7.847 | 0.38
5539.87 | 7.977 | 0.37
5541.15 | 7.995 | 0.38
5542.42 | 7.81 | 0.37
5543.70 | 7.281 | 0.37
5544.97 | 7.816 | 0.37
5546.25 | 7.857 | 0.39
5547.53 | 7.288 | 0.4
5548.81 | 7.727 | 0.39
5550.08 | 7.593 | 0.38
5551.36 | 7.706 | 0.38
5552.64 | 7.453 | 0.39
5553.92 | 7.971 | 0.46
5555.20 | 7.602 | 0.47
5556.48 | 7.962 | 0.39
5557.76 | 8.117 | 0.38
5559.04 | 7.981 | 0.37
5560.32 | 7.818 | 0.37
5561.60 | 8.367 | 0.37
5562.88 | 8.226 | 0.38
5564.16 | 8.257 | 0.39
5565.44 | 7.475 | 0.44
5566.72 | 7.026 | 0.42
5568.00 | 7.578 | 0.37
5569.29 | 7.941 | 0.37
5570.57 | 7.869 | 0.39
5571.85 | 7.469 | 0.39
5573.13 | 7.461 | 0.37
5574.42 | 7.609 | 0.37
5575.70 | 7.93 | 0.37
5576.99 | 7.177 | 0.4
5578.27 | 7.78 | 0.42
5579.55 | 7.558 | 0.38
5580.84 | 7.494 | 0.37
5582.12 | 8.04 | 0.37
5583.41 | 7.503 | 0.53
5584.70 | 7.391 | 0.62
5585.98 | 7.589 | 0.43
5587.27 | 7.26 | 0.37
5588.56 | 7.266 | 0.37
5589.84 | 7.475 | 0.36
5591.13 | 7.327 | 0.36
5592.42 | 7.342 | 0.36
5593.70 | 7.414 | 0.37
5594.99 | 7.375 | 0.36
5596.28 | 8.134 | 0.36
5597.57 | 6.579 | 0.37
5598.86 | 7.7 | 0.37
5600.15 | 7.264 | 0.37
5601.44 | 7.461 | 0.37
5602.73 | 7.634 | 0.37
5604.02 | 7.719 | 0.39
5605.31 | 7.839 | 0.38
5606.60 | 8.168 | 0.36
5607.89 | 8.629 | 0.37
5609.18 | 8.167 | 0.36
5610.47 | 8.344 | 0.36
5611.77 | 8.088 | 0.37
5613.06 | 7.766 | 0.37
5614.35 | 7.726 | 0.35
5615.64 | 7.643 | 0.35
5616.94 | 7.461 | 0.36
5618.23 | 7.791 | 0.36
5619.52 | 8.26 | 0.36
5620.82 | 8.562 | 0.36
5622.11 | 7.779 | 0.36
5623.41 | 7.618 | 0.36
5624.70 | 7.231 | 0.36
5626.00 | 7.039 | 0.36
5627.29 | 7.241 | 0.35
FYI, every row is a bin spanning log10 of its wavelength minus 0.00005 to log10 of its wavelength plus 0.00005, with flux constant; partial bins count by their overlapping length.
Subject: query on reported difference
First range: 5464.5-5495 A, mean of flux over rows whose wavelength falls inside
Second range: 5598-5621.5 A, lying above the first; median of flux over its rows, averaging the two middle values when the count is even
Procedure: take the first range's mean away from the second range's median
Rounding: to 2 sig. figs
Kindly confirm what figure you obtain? 0.26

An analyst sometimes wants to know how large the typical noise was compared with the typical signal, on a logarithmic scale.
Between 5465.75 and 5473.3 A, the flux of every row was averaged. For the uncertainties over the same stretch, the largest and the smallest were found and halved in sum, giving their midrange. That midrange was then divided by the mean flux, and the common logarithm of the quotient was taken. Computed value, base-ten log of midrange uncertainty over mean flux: -1.24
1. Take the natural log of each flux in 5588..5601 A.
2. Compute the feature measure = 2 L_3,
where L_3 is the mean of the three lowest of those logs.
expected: 3.90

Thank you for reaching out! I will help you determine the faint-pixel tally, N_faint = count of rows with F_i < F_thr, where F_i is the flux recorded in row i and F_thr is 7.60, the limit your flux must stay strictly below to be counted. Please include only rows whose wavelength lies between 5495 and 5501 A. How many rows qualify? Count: 0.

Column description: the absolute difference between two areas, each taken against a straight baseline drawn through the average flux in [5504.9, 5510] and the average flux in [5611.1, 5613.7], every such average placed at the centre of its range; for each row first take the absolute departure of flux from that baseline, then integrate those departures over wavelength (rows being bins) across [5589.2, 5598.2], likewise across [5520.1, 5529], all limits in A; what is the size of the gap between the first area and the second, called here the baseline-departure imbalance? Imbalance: 0.7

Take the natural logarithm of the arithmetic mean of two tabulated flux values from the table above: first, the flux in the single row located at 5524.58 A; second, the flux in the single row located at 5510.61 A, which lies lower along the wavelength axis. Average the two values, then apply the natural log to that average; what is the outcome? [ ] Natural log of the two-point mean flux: 2.03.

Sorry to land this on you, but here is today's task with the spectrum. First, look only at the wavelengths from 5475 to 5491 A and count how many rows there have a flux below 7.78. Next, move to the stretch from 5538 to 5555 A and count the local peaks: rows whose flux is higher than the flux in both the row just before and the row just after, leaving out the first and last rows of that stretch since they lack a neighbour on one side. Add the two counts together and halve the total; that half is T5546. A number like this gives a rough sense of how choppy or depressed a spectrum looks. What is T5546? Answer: 7.5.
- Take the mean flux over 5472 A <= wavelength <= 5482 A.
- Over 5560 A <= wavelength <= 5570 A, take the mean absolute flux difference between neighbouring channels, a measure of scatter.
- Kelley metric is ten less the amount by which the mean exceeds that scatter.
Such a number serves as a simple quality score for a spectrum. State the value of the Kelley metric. 3.00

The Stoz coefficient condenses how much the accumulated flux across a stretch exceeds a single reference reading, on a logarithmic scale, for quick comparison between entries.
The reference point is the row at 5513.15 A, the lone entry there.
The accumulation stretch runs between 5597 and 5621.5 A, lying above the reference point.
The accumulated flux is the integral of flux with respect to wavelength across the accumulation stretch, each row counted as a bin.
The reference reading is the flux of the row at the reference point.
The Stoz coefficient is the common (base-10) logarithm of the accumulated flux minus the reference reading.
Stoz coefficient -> 2.27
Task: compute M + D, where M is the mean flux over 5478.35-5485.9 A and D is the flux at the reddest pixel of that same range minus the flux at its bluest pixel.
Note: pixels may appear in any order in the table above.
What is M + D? 7.83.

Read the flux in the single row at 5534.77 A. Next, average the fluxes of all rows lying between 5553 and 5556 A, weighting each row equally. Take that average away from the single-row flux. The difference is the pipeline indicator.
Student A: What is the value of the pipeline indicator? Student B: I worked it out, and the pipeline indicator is 0.3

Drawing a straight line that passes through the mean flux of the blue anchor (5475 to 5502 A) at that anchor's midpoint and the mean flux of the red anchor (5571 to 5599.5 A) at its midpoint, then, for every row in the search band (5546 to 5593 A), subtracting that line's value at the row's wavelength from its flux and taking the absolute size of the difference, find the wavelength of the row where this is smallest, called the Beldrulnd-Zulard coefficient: 5583.41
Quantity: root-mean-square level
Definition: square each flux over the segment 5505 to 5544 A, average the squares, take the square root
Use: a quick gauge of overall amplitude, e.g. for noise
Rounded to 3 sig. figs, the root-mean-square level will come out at 7.71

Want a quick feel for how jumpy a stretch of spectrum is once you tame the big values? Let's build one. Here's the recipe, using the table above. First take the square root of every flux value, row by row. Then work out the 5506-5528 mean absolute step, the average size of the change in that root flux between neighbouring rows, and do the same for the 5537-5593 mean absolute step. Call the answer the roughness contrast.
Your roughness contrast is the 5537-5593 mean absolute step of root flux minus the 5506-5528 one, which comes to -0.017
